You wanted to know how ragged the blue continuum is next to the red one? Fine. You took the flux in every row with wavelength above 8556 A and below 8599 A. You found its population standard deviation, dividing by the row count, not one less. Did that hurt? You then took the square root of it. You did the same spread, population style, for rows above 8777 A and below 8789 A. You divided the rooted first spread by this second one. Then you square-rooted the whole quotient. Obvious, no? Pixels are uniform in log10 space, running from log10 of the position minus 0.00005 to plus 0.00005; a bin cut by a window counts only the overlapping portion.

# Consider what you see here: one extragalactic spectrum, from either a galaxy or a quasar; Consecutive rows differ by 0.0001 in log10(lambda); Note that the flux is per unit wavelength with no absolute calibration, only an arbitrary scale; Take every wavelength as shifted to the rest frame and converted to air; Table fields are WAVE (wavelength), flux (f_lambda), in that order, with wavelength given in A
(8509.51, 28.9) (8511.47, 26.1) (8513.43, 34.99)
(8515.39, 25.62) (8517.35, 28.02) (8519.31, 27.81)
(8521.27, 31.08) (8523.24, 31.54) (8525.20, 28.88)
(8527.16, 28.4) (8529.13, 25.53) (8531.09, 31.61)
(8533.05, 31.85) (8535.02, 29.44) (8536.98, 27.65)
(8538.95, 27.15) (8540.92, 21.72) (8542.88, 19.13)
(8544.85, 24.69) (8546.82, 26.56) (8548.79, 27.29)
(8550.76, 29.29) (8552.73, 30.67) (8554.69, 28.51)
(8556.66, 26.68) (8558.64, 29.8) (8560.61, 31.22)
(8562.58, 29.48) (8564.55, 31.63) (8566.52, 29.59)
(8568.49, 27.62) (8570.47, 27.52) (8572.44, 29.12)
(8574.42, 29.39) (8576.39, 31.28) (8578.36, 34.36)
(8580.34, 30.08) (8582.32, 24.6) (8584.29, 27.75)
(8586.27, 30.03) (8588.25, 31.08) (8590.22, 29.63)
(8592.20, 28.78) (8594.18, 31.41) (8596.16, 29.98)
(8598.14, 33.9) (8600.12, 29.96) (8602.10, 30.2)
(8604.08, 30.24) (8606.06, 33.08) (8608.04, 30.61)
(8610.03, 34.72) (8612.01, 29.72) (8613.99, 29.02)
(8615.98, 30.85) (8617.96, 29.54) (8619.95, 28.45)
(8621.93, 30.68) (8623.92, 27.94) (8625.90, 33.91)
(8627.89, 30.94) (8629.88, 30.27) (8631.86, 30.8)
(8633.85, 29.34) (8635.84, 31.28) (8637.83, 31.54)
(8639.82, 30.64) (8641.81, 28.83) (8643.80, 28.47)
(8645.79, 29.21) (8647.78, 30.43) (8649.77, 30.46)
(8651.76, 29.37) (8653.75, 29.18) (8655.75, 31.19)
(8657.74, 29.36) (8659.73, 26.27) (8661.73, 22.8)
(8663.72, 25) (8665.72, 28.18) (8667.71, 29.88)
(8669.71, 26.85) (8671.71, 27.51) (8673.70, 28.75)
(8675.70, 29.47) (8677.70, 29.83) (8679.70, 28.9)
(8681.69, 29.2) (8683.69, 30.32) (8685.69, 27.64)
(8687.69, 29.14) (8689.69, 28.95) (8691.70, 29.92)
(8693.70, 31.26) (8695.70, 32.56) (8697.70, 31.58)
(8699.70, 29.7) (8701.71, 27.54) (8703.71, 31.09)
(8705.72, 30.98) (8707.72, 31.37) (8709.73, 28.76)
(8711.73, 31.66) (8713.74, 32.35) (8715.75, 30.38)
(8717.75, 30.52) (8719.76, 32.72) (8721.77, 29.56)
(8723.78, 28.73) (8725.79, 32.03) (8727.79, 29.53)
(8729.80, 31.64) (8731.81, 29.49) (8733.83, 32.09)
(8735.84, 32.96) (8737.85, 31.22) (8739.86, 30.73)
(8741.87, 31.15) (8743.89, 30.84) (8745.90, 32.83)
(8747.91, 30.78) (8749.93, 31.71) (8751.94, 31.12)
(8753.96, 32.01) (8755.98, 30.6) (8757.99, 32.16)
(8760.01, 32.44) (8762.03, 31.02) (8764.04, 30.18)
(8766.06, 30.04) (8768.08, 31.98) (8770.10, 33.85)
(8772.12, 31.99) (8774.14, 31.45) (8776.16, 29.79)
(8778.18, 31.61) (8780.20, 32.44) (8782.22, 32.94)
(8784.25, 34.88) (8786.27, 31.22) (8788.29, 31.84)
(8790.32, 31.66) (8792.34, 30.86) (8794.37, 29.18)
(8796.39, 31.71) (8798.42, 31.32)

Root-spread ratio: 1.1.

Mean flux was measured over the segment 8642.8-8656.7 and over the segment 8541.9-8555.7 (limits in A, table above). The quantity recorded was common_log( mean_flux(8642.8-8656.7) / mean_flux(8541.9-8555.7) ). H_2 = 0.049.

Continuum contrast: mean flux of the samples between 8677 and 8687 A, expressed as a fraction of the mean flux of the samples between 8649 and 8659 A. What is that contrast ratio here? 0.98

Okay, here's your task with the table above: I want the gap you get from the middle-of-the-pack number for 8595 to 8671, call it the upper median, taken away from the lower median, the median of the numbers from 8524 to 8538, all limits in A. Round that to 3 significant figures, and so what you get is -1.09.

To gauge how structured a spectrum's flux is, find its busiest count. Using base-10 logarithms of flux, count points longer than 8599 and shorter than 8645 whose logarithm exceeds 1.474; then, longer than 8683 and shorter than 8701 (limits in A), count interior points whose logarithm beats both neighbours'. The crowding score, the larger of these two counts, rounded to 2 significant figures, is 15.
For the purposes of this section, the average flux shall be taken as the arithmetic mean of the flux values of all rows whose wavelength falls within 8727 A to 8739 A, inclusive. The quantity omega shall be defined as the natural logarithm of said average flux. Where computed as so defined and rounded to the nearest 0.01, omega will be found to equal 3.44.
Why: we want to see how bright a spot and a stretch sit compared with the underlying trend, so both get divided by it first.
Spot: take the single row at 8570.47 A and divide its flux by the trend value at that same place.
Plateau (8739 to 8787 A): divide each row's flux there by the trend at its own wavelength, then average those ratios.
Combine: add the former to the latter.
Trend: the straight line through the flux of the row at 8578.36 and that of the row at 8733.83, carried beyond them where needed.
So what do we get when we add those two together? 1.80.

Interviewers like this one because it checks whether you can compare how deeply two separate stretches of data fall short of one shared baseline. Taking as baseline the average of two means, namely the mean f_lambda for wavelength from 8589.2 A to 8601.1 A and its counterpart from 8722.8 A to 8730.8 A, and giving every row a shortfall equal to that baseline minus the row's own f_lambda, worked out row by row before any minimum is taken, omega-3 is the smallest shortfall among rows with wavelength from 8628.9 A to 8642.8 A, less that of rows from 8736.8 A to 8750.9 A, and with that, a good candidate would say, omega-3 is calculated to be 1.3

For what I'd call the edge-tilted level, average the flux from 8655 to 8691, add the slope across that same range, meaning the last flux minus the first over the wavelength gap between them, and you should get 28.2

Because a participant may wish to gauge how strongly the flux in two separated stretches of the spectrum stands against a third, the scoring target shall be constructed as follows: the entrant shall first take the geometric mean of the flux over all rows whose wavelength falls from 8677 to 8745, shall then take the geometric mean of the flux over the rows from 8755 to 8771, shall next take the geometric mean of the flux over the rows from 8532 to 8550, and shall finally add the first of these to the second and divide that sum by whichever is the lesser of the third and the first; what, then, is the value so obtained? 2.39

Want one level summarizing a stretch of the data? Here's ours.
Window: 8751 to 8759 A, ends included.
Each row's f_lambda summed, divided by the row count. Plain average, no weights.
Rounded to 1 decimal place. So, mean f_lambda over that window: 31.5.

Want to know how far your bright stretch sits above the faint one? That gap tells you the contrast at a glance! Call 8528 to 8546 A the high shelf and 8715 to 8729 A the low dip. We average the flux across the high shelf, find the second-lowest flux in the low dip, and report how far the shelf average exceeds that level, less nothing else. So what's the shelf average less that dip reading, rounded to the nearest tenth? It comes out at -3.0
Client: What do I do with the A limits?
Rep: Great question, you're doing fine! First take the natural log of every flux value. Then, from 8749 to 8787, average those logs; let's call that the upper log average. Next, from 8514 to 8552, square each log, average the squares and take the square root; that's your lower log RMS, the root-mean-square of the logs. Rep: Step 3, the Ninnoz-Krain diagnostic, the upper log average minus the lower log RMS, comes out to 0.15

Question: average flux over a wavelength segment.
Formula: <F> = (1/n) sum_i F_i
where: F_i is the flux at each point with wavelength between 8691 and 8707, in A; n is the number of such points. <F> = 30.6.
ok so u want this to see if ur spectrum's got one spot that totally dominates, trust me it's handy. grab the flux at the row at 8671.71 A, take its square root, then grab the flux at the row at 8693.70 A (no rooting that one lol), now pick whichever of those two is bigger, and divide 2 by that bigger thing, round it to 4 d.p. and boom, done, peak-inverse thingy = 0.0640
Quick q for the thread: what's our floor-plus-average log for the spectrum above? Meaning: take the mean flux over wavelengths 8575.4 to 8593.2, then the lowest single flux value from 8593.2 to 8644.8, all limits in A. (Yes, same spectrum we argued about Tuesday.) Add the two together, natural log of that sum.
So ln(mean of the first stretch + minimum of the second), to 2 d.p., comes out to 4.05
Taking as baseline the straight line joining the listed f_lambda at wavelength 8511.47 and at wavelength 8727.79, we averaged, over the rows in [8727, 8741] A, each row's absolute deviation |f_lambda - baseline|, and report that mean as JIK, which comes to 1.5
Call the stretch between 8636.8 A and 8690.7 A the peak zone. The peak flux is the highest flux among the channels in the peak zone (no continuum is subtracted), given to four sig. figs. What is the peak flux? 31.54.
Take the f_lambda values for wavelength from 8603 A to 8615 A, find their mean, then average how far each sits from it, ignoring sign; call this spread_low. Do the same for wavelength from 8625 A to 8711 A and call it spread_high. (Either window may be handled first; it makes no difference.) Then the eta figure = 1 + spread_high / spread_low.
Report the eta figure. 1.8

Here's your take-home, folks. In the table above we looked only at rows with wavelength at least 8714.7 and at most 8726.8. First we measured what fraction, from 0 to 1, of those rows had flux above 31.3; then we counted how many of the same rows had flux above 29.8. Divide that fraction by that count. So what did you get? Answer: 0.083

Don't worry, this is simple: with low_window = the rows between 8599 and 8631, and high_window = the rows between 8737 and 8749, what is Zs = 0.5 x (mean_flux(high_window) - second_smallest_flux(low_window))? 1.4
